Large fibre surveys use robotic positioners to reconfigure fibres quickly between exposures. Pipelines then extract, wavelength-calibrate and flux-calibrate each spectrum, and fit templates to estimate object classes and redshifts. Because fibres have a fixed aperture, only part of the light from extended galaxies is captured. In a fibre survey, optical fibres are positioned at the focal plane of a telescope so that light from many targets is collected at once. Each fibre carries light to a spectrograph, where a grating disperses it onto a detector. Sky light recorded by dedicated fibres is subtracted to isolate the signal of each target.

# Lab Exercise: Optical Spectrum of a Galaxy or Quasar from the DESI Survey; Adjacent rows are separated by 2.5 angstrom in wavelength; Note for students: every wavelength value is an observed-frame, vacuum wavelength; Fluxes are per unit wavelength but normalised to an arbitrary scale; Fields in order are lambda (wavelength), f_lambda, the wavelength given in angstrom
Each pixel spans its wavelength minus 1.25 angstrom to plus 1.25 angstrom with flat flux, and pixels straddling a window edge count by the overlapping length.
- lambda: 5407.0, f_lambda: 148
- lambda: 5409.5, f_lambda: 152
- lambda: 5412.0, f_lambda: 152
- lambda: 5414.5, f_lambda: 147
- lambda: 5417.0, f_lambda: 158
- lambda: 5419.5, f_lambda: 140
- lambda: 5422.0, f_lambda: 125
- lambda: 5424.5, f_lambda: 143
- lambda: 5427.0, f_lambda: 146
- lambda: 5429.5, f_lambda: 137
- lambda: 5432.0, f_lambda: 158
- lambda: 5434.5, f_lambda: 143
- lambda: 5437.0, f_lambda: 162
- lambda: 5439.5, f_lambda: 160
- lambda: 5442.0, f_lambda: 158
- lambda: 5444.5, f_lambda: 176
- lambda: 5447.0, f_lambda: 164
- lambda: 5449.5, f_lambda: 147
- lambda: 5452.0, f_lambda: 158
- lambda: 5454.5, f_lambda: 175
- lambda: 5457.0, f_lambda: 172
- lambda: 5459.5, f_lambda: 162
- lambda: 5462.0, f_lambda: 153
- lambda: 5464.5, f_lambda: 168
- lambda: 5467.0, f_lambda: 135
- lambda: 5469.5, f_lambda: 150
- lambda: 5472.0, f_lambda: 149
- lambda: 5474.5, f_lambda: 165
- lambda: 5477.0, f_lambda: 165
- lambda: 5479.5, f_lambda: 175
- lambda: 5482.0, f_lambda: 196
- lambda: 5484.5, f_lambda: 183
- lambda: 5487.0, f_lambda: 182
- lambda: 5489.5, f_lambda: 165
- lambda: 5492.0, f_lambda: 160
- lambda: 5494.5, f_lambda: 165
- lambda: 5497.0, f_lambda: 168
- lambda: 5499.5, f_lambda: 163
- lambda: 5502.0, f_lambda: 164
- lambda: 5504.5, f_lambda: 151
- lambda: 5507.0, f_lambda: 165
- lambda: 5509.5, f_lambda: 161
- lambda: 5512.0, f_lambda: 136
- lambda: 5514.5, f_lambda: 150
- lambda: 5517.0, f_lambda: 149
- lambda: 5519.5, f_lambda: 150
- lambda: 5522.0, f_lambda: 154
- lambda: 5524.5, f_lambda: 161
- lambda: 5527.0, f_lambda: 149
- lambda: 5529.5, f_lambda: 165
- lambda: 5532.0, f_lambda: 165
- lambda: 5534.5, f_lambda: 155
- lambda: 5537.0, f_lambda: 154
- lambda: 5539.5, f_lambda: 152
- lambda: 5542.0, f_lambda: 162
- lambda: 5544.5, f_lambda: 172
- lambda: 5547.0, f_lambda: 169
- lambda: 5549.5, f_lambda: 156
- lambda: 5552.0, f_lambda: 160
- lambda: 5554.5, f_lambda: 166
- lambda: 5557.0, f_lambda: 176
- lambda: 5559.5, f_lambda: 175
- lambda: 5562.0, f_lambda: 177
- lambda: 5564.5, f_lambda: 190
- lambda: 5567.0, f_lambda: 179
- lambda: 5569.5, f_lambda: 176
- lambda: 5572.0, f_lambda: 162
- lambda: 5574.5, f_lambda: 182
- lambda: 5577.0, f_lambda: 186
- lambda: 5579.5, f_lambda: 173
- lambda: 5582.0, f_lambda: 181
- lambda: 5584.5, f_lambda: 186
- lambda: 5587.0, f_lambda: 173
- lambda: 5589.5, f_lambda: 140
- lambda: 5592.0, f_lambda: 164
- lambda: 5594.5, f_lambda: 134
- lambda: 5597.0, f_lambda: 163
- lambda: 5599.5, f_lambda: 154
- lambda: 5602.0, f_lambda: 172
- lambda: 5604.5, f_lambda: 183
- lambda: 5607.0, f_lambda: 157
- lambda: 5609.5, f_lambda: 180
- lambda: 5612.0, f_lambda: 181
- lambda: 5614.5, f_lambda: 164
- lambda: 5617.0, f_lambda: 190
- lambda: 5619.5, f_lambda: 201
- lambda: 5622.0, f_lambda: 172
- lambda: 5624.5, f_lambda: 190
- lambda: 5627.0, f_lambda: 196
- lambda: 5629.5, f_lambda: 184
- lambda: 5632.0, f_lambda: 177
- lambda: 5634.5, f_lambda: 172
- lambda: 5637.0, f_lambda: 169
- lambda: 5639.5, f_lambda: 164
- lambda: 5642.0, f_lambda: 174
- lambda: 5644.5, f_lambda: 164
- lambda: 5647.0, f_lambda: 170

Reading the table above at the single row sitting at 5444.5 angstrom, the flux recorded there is 176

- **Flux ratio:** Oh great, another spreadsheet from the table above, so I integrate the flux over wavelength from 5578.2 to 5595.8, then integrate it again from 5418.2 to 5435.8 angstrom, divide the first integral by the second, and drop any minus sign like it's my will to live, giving 1.16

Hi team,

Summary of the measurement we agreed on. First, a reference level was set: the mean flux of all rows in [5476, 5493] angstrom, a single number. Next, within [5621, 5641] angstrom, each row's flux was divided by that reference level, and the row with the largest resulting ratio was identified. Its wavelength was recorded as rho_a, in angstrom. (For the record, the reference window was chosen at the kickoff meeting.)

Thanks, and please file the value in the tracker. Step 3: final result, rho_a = 5627.0 angstrom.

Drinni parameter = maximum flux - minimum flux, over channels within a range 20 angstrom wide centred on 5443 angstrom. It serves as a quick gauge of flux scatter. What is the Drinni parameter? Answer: 33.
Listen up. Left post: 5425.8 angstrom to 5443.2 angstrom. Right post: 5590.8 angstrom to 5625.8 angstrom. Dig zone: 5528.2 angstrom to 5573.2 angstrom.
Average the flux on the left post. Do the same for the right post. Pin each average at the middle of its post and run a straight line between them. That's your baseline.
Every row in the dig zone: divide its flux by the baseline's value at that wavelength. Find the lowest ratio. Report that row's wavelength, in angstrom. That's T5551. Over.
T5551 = 5539.5 angstrom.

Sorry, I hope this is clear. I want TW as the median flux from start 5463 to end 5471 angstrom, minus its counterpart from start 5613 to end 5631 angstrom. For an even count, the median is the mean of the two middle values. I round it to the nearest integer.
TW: -40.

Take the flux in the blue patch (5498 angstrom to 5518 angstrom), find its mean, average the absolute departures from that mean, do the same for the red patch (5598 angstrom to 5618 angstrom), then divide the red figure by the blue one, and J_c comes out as 1.3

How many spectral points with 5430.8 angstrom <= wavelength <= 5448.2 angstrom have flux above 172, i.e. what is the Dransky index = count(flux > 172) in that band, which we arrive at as 1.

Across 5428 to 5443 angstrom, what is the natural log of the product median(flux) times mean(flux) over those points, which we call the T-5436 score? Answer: 10.09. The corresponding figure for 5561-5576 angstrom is 10.36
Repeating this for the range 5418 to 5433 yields 9.90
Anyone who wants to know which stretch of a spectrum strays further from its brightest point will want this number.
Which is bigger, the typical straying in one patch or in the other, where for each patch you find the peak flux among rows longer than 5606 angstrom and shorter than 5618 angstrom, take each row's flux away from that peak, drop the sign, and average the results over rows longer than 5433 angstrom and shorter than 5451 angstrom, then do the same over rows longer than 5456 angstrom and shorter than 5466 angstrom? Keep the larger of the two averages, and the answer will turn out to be 31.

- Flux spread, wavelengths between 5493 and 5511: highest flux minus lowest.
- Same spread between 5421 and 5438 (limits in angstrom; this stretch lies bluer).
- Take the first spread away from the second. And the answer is 20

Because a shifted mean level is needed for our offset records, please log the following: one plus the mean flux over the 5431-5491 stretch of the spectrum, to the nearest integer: 164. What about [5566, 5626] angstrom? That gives 174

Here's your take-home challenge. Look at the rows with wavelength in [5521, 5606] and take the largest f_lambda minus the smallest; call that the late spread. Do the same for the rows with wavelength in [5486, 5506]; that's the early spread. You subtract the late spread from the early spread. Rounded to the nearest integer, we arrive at -25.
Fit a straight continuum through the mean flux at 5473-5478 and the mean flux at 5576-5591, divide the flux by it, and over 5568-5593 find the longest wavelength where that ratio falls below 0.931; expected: 5589.5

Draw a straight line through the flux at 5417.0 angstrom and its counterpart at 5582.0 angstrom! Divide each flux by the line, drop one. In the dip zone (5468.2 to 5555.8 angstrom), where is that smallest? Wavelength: 5512.0 angstrom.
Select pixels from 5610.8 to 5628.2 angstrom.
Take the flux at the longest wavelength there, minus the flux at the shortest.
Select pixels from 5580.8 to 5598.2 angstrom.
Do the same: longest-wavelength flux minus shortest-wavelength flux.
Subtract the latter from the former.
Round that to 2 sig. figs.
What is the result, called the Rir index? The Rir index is 33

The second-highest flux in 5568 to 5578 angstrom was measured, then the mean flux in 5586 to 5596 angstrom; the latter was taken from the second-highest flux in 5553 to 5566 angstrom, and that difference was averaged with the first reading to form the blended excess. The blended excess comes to 103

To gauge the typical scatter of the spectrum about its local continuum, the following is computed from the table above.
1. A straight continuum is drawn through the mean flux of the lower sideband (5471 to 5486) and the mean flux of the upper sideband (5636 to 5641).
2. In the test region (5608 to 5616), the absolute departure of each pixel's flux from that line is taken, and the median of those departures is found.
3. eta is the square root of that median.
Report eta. 3.5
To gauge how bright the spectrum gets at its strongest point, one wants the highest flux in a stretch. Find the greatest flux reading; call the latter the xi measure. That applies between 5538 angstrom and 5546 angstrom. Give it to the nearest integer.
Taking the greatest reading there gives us 172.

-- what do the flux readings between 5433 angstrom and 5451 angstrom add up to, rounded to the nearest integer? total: 1110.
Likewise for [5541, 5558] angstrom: 1161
